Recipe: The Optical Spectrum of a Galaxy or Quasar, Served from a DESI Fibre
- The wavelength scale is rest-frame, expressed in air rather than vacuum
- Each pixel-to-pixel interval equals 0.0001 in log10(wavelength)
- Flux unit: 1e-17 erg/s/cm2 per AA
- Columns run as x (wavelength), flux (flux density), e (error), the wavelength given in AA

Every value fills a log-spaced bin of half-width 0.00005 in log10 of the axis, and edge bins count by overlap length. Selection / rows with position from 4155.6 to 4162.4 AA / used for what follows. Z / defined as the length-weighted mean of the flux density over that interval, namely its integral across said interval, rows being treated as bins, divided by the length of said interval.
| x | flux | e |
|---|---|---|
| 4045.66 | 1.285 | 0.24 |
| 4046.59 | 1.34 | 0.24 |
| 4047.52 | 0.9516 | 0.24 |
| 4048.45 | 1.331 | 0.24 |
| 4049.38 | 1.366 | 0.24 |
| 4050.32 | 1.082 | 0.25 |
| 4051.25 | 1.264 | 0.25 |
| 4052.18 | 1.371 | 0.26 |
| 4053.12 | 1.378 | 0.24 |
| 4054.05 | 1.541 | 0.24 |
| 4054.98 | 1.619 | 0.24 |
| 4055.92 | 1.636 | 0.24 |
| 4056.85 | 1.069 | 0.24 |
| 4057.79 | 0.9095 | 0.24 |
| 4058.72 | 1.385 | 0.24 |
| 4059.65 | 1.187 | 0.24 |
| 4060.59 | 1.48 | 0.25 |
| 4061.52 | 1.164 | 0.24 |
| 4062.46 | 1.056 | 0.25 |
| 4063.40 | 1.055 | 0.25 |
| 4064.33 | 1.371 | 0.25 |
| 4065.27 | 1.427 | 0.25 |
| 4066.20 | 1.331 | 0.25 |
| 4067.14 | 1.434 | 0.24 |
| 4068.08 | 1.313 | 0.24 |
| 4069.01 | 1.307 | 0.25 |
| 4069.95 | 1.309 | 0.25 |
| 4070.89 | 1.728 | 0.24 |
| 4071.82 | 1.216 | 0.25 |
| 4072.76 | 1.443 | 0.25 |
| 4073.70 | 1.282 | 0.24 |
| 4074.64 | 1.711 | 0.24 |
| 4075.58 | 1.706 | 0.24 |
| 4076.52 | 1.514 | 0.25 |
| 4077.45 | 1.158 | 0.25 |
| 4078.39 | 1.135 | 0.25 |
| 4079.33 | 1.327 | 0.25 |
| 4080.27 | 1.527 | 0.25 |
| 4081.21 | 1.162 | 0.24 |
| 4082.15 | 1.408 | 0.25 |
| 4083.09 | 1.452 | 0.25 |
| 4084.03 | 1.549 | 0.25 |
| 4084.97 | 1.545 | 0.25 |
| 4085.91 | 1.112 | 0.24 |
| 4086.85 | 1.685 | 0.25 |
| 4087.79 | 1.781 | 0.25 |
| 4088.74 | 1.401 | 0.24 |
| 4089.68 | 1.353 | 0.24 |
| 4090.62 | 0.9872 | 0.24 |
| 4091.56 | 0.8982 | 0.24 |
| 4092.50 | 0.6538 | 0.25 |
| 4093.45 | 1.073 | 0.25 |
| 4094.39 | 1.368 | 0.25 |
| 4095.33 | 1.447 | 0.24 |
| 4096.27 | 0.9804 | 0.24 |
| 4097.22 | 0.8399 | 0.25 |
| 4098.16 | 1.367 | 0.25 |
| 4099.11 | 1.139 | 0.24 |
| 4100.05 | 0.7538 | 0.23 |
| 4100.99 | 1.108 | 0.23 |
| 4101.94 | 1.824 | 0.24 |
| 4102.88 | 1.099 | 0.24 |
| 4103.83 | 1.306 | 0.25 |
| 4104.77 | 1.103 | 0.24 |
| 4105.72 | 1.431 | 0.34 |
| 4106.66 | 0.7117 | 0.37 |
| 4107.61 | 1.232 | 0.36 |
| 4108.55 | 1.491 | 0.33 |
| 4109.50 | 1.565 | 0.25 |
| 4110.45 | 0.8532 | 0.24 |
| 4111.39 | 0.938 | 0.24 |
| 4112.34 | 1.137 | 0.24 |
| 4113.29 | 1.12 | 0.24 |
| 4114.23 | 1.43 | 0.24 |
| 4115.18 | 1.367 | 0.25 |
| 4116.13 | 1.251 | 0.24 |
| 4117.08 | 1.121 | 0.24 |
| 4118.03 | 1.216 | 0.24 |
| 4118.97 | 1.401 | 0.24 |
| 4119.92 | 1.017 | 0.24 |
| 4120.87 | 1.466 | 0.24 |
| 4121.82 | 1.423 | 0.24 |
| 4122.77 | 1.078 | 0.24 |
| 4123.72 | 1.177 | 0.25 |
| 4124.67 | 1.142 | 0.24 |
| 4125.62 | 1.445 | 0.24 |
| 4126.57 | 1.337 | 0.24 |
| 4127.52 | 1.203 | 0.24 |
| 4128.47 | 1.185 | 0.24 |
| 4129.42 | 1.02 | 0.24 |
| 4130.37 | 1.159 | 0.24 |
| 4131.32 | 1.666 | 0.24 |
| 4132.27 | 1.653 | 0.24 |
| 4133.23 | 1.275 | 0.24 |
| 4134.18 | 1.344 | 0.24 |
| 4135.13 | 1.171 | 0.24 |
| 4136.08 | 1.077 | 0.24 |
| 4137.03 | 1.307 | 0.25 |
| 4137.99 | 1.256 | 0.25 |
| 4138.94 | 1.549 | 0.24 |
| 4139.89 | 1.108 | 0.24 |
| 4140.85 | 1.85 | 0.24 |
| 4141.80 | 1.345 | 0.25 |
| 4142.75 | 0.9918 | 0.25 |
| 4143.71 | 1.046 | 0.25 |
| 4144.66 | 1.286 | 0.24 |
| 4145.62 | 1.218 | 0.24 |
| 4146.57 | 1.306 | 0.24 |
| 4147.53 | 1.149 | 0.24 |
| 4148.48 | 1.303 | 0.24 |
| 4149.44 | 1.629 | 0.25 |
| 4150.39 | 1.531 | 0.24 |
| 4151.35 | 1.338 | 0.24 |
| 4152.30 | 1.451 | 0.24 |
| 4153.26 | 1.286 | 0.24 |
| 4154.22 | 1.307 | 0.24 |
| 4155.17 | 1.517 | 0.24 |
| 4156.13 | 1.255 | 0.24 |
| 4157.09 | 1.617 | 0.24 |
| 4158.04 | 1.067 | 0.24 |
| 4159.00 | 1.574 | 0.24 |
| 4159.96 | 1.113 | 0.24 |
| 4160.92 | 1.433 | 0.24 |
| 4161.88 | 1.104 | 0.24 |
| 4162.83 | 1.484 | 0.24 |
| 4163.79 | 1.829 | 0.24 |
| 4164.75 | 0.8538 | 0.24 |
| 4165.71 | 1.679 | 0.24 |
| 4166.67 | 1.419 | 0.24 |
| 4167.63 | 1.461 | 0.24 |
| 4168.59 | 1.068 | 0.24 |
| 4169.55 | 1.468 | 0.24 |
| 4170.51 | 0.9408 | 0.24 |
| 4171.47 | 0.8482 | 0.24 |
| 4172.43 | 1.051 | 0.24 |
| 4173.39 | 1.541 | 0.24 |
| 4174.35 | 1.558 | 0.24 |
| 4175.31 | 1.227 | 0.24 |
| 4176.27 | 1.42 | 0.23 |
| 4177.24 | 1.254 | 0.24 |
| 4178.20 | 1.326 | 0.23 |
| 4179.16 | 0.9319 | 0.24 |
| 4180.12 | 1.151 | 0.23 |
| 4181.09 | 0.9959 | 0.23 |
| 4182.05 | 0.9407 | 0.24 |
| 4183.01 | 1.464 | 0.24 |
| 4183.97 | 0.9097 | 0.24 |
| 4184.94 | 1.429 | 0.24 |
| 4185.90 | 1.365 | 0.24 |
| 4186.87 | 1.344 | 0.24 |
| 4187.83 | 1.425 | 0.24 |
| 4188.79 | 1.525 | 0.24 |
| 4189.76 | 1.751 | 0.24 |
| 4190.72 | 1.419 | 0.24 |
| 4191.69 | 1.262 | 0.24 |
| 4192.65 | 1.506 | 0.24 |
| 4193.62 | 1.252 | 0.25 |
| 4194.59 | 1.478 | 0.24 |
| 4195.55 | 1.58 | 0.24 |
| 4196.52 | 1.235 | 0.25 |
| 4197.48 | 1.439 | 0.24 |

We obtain 1.31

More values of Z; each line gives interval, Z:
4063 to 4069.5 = 1.32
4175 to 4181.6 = 1.18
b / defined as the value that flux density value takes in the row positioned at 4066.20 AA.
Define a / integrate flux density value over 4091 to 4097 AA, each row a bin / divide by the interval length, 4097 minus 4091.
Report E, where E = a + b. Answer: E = 2.39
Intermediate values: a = 1.06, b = 1.331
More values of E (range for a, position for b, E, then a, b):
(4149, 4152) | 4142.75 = 2.49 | 1.50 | 0.9918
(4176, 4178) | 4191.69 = 2.58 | 1.32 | 1.262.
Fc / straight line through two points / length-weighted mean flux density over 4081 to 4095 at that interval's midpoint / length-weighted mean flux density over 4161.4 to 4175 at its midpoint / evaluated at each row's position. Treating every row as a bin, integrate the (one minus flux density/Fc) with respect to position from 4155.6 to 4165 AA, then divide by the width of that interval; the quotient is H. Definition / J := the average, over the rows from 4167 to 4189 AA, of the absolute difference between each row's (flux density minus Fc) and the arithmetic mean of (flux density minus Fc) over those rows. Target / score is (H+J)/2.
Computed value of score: 0.089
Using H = -0.030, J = 0.208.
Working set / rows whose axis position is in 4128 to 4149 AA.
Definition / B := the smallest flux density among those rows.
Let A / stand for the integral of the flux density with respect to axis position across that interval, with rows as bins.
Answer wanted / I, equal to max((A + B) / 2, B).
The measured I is 14.0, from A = 27.0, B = 0.9918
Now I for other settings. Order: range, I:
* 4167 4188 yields 13.4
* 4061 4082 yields 14.7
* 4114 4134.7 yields 13.8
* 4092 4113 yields 12.5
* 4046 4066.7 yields 13.8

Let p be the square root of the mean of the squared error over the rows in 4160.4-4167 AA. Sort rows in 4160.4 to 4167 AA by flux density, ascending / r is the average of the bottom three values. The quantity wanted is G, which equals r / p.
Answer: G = 4.7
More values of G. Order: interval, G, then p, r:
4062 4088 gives 4.3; 0.247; 1.07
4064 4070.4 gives 5.3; 0.247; 1.31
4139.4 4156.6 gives 4.3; 0.242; 1.05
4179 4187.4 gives 3.9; 0.238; 0.93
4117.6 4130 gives 4.3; 0.241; 1.04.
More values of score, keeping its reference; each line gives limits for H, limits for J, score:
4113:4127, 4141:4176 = 0.112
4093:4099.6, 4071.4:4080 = 0.140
